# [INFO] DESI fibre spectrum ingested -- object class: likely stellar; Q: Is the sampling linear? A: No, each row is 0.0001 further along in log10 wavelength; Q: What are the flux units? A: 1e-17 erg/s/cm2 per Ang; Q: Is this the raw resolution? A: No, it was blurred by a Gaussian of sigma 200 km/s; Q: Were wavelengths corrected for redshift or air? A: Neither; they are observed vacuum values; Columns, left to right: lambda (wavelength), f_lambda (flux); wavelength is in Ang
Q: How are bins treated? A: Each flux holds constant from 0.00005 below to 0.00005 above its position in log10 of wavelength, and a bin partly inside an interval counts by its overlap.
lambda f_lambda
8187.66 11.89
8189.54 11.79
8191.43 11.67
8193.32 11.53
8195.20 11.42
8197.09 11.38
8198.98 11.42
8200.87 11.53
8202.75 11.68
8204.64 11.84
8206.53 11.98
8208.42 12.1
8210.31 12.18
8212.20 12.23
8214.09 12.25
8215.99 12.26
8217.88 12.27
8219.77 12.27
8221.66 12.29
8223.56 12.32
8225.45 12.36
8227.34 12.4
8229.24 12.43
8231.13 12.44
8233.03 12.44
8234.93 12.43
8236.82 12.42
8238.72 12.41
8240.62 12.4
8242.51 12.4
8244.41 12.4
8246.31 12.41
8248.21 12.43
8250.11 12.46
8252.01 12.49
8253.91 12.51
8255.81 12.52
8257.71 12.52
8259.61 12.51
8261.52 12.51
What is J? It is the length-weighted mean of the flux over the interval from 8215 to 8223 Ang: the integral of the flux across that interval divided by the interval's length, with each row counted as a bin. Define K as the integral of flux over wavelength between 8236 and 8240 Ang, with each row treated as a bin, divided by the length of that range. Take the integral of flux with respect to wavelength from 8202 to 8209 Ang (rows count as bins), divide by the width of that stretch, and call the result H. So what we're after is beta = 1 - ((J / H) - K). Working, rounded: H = 11.9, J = 12.3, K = 12.4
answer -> 12.4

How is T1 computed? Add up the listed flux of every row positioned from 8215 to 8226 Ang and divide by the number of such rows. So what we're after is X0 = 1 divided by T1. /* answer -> 0.0813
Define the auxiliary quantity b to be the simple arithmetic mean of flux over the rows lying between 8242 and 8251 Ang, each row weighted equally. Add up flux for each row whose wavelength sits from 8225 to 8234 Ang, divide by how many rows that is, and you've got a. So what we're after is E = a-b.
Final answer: 0.0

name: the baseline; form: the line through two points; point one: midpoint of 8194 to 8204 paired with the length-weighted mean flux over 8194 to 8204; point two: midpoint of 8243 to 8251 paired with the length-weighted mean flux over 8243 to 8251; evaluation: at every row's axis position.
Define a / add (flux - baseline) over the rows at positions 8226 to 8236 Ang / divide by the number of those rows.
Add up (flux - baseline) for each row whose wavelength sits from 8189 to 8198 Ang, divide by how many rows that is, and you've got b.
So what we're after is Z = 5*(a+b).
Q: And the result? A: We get 2.4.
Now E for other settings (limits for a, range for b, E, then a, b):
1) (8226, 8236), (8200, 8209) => 0.6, 12.4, 11.8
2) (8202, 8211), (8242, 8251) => -0.5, 12.0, 12.4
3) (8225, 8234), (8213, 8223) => 0.1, 12.4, 12.3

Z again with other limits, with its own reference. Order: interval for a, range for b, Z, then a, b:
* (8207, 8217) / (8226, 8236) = 3.8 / 0.45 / 0.31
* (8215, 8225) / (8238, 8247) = 2.3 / 0.38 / 0.07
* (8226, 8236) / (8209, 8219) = 3.8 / 0.31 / 0.45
